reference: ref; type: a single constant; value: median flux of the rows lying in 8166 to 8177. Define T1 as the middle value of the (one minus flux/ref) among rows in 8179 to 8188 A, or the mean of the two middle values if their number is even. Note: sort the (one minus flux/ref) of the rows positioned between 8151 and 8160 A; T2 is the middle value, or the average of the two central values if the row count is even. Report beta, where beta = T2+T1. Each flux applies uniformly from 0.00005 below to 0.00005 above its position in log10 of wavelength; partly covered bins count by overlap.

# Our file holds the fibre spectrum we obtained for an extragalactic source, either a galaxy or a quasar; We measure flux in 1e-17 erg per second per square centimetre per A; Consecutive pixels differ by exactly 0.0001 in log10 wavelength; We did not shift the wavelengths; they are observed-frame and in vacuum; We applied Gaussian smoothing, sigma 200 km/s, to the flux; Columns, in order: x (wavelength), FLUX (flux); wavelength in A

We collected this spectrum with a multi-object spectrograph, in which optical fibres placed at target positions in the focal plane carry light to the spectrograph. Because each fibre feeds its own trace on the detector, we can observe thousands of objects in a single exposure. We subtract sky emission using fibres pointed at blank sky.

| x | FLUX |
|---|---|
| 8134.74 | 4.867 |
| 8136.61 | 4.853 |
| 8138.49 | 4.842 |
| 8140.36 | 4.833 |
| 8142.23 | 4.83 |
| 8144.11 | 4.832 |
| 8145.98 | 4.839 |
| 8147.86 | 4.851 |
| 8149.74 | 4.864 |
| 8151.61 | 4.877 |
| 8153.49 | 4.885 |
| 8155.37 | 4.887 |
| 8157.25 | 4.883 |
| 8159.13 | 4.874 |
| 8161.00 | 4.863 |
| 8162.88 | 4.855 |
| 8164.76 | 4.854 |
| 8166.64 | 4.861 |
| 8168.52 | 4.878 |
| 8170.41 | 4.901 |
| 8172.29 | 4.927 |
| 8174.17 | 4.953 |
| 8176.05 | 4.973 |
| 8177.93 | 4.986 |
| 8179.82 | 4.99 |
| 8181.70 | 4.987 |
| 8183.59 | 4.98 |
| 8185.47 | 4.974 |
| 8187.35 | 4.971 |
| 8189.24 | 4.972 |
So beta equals -0.007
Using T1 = -0.013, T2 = 0.0063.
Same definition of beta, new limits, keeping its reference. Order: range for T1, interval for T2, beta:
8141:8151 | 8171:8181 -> 0.003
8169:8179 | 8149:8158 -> -0.002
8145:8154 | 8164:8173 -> 0.018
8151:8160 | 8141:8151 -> 0.022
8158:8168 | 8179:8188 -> -0.003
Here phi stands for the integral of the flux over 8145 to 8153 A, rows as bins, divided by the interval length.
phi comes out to 4.860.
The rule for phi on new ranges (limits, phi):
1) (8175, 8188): 4.982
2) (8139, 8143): 4.843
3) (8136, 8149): 4.838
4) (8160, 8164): 4.869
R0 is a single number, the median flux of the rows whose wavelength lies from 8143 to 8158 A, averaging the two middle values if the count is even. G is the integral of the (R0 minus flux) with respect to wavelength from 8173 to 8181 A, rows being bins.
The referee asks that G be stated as -0.83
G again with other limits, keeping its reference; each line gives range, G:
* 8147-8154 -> 0.01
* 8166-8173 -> -0.15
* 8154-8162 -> -0.05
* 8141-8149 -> 0.26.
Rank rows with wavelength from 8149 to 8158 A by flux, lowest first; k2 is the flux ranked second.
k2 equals 4.877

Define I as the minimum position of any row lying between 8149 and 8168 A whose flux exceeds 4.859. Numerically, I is 8149.74 A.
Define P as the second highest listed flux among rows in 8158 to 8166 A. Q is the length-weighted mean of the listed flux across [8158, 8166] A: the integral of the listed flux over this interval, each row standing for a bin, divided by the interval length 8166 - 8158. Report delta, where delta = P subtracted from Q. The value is 0.0031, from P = 4.863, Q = 4.87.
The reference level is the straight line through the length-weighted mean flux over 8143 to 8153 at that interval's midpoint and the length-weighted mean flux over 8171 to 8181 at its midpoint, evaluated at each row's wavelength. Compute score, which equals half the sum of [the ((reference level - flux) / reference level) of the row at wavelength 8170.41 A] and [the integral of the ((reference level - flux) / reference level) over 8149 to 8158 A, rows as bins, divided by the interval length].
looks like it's 0.0038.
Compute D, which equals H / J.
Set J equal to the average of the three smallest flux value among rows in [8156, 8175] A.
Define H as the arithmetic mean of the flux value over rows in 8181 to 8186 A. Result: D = 1.03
